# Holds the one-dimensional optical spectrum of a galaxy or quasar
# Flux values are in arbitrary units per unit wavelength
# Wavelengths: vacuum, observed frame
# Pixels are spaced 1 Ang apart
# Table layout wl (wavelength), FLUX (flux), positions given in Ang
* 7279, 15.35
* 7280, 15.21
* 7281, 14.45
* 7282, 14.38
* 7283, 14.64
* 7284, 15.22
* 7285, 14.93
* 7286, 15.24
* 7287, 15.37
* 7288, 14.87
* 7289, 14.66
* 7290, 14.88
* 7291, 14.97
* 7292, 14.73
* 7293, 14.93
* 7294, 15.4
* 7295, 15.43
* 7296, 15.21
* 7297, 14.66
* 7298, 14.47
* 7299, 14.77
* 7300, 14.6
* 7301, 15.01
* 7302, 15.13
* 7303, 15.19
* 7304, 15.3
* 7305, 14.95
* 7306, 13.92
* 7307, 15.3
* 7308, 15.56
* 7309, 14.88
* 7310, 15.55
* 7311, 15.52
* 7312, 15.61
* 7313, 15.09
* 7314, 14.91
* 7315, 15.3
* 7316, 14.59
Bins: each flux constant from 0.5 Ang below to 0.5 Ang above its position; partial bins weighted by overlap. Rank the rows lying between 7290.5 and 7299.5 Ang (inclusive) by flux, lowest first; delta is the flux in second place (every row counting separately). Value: 14.66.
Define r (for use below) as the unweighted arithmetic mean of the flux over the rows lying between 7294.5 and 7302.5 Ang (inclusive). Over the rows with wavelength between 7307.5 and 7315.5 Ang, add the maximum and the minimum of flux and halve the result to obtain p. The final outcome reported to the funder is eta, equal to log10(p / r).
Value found 0.010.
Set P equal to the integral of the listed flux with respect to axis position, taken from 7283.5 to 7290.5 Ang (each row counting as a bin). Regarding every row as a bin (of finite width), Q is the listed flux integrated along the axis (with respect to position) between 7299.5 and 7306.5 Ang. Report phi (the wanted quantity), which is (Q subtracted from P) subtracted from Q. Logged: 103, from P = 105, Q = 104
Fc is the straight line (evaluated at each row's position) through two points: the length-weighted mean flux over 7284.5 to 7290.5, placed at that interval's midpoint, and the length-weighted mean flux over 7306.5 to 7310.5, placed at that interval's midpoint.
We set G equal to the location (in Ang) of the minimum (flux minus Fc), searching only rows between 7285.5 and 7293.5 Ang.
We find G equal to 7289 Ang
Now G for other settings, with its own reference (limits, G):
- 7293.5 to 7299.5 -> 7298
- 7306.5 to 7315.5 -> 7314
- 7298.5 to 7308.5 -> 7306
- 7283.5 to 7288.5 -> 7288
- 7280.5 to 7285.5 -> 7282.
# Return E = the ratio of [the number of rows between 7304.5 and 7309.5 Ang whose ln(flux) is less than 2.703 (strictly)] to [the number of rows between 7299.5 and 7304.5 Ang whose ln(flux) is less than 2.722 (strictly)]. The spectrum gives 0.50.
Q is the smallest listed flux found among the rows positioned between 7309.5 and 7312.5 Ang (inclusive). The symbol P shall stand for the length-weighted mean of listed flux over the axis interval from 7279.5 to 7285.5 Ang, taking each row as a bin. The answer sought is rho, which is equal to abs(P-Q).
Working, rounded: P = 14.8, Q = 15.52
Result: 0.7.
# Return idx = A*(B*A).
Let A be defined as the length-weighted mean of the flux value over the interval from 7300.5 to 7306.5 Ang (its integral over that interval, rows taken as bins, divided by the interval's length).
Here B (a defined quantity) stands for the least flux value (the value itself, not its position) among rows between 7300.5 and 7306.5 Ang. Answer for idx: 3097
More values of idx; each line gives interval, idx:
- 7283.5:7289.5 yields 3320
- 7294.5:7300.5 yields 3194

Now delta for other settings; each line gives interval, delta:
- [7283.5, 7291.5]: 14.87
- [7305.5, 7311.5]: 14.88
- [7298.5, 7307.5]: 14.6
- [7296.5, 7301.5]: 14.6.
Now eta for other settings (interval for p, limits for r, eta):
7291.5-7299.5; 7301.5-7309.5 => -0.002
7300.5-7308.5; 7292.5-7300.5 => -0.006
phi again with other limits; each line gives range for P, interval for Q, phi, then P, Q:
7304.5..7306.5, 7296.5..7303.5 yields 179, 29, 104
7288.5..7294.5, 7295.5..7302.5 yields 118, 90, 104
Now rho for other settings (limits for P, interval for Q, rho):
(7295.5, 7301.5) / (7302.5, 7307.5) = 0.9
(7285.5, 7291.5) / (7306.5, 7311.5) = 0.1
